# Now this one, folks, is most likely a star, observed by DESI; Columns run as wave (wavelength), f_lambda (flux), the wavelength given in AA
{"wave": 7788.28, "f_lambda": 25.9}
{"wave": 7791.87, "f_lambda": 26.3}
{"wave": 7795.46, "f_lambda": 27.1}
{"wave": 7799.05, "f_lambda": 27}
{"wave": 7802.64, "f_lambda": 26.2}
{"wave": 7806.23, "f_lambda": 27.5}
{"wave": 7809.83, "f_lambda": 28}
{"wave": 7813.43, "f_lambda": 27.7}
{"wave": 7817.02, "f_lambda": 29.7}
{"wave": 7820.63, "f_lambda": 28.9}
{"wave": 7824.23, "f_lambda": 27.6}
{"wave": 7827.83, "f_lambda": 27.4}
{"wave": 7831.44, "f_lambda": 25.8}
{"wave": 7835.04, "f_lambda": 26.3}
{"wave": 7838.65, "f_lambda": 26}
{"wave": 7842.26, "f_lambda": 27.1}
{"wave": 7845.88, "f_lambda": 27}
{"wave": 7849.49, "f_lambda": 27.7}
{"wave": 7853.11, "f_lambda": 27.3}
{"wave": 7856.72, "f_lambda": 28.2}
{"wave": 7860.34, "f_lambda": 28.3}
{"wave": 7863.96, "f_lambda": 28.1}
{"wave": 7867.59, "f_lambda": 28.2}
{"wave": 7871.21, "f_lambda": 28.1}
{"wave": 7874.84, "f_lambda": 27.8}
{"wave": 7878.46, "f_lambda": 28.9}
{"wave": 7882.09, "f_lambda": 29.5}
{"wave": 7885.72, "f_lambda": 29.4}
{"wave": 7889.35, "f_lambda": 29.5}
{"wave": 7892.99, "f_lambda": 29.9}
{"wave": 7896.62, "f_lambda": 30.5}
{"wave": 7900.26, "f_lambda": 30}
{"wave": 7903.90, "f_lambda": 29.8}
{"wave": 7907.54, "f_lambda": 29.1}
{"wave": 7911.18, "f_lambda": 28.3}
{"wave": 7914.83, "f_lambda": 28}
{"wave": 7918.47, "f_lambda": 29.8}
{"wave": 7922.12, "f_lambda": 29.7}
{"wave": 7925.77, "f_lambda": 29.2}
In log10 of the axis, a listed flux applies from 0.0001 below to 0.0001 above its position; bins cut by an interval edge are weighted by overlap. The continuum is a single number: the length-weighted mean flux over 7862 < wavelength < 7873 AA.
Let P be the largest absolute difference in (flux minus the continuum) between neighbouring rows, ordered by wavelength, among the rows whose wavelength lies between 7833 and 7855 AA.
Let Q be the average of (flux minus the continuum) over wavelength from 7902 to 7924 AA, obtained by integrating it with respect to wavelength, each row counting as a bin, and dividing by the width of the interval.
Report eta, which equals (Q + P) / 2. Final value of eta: 1.0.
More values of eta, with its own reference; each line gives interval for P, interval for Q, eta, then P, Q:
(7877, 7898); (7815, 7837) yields 0.0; 0.6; -0.52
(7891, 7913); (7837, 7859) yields 0.0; 0.8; -0.88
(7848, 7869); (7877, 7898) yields 1.2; 0.9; 1.48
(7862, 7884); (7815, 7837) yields 0.3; 1.1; -0.52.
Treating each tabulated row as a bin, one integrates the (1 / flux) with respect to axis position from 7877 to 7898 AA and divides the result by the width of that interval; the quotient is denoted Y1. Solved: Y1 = 0.034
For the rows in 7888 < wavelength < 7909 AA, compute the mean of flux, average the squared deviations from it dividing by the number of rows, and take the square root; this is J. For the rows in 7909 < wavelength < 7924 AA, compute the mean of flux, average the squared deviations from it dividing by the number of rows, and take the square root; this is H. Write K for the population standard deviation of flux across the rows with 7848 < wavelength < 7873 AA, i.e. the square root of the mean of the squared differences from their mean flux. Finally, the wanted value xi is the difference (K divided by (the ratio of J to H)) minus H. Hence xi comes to -0.19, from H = 0.81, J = 0.4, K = 0.33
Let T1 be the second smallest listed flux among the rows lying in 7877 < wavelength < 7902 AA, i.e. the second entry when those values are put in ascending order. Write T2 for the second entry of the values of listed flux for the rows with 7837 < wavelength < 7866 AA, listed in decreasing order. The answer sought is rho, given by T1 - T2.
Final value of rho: 1.2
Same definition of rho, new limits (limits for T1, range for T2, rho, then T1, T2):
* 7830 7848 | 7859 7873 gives -2.2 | 26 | 28.2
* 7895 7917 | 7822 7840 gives 0.9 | 28.3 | 27.4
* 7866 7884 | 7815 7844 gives -0.8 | 28.1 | 28.9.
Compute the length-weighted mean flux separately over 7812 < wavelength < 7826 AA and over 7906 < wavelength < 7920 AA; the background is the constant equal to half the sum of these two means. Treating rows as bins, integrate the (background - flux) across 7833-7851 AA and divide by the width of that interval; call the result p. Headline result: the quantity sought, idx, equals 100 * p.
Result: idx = 185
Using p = 1.8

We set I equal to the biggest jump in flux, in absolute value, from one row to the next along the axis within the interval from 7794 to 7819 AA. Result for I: 2.0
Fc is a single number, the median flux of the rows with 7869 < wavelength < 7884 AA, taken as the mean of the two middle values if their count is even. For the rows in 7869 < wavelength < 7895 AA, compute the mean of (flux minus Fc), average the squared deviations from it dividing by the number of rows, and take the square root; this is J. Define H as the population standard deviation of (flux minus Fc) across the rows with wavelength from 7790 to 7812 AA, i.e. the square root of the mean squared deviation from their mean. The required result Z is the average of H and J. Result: 0.68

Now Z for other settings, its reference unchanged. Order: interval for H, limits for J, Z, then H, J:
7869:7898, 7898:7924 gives 0.79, 0.84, 0.7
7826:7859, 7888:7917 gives 0.78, 0.75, 0.8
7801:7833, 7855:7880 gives 0.72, 1.13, 0.3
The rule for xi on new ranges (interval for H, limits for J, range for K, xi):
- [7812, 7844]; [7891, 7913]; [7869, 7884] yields -0.07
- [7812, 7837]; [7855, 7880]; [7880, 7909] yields 0.38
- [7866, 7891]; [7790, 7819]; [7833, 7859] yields -0.22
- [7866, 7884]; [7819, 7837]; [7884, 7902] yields -0.39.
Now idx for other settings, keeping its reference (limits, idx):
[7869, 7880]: 39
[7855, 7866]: 44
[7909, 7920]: -4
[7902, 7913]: -43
